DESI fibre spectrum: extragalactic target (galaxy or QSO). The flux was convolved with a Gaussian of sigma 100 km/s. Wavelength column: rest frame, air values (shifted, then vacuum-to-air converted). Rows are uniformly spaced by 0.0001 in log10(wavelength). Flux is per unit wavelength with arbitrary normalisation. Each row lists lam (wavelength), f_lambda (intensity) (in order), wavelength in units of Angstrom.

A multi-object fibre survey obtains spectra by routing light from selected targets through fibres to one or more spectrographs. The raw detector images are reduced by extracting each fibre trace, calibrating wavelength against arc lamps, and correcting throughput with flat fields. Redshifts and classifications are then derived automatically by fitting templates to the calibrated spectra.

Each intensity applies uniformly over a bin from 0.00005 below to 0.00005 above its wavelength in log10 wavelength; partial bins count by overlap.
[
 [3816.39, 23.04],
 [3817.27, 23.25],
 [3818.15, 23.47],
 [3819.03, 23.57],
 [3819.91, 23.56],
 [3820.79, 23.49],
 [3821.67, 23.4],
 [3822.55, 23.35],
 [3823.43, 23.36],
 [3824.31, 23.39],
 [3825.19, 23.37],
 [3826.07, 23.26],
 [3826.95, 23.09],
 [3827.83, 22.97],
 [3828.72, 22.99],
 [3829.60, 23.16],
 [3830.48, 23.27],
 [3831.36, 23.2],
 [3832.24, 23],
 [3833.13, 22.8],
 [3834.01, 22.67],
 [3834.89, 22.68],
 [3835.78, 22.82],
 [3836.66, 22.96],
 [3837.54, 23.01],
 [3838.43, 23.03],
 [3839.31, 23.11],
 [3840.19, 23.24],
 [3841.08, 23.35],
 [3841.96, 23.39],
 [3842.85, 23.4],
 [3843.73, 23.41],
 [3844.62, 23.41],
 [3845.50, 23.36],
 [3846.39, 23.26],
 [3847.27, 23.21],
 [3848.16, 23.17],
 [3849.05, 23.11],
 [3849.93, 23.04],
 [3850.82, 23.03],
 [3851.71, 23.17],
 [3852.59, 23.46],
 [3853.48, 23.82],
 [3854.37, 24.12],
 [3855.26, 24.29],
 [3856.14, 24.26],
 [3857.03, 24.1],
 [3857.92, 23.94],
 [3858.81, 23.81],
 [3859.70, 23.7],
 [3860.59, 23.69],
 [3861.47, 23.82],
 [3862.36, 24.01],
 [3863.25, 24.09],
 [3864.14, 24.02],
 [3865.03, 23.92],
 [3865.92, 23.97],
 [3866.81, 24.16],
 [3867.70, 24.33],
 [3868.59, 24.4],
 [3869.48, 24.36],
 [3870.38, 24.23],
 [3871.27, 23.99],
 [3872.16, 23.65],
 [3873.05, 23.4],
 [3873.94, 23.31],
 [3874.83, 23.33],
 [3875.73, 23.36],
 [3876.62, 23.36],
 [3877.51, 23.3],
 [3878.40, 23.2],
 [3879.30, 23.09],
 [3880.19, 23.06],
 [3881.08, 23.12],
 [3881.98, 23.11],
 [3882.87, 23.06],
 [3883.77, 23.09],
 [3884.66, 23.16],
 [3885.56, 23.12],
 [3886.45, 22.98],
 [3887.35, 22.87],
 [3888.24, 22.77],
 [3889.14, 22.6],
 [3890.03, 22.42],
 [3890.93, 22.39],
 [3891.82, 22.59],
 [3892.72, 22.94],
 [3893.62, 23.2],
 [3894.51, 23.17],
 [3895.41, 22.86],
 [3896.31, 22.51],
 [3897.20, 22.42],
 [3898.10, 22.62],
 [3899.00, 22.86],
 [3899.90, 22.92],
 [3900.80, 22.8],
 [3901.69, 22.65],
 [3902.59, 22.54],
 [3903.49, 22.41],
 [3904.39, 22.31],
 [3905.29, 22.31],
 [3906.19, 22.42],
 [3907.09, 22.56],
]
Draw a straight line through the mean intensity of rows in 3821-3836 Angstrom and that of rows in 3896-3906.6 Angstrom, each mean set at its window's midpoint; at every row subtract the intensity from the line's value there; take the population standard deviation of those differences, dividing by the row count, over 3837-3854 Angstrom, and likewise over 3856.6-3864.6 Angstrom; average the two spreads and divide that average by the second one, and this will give 1.2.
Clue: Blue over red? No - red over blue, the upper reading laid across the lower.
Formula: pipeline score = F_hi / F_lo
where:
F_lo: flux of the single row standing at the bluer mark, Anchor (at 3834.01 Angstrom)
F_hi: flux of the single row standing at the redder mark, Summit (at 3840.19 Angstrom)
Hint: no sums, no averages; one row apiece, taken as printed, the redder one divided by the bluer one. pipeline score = 1.03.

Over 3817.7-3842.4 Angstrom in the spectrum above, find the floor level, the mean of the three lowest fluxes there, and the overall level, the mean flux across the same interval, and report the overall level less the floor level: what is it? 0.46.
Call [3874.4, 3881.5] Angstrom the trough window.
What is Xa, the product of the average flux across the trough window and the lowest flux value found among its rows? 536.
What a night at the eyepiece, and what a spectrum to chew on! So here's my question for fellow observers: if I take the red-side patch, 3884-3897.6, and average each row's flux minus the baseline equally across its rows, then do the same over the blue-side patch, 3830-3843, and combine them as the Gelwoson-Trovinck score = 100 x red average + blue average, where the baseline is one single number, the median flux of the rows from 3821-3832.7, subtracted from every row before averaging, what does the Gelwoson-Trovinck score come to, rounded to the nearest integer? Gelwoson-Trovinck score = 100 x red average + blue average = -46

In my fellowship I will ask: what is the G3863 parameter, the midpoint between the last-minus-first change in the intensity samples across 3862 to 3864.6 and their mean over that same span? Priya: 12.0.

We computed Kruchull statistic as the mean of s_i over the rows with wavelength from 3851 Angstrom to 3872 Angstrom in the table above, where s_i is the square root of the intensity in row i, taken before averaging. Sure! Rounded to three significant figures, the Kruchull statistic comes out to 4.90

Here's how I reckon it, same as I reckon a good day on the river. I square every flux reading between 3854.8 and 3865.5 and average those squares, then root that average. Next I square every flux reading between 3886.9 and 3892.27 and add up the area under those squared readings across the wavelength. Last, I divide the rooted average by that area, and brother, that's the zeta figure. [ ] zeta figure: 0.0087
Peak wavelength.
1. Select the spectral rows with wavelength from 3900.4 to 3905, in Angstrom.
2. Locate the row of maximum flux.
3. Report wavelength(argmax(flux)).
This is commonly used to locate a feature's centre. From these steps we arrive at 3900.80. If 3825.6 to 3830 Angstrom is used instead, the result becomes 3826.07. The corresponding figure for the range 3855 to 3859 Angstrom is 3855.26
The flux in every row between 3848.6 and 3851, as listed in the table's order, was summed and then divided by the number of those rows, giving 23.06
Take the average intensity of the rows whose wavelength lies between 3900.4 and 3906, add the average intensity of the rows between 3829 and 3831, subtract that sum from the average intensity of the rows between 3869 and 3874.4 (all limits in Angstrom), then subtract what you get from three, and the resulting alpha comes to 24.9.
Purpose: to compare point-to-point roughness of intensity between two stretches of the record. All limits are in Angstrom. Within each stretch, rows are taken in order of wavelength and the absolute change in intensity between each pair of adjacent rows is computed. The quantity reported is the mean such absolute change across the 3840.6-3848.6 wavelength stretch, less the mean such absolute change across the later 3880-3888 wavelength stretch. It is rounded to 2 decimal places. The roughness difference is -0.03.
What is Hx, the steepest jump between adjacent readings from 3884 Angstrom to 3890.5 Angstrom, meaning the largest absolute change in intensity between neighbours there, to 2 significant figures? 0.18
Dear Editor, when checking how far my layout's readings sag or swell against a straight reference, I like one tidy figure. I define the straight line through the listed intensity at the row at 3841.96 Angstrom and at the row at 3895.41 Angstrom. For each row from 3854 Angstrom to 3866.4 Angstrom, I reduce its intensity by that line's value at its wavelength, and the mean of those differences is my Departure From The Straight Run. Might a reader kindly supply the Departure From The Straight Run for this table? 0.8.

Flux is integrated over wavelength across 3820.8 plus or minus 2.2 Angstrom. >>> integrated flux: 103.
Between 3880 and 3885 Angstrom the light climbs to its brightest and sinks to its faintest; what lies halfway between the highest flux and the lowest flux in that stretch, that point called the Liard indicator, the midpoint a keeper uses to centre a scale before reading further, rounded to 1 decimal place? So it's 23.1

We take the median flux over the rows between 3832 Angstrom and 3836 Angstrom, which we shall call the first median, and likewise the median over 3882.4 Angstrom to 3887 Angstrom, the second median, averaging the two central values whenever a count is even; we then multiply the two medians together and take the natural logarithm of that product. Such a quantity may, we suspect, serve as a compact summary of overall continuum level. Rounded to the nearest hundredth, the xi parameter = 6.27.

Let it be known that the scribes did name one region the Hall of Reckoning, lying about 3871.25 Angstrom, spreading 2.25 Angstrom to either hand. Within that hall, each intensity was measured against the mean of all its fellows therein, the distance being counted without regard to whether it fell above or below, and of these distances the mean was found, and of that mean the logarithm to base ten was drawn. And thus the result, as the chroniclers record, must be -0.49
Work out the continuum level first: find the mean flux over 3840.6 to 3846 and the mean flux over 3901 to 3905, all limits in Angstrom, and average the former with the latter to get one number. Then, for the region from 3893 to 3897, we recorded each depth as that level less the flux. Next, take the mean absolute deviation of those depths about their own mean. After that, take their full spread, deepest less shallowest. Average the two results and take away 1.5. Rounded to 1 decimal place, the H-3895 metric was -1.0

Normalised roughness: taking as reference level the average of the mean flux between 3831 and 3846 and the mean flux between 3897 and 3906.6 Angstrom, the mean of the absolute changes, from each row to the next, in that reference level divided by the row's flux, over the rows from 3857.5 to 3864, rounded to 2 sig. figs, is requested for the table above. 0.0043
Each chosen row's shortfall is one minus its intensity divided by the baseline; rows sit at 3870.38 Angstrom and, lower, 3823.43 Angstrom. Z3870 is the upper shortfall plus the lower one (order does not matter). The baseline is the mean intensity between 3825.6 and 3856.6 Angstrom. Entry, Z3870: -0.05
